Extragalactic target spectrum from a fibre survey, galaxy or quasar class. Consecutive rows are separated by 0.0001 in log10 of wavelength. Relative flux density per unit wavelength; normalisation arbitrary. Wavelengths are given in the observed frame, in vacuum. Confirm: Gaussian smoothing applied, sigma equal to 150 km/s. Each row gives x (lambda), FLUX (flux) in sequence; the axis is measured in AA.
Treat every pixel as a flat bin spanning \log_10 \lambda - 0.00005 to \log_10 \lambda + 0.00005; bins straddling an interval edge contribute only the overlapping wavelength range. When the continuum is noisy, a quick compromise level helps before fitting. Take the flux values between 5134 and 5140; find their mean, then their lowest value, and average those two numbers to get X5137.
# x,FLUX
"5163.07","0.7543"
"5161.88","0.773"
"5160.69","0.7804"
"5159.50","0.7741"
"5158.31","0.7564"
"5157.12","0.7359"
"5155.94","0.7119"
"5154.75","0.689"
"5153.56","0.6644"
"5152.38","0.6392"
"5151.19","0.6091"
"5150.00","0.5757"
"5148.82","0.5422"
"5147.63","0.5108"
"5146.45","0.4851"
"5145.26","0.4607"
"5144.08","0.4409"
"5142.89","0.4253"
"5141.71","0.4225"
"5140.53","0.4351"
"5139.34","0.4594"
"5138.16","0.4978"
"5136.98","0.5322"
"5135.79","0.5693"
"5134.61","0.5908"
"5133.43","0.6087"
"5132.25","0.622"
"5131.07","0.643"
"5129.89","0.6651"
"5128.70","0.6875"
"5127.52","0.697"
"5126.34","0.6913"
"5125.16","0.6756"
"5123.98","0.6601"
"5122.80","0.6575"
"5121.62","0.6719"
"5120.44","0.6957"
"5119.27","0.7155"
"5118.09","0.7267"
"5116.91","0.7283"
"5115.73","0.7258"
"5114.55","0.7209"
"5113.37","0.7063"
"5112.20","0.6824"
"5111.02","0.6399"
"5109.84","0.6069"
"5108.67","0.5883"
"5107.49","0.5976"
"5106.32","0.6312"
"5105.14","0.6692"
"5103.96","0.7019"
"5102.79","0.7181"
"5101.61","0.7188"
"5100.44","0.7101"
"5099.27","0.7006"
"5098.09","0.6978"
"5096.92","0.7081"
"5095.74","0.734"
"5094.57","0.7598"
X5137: 0.49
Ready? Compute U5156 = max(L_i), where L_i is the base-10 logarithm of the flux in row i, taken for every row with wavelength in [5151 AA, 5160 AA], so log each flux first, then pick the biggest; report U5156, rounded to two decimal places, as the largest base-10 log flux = -0.11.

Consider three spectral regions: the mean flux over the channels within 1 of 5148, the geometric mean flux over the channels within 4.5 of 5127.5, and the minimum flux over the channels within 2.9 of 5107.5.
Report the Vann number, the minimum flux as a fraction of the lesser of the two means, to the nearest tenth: 1.1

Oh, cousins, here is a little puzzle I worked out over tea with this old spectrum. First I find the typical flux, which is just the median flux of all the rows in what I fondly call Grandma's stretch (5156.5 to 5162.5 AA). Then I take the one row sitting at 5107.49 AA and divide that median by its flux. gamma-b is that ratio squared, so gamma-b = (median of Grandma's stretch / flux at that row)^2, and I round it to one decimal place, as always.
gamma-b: 1.7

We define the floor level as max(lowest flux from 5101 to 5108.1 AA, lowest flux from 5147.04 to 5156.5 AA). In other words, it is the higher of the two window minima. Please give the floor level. 0.598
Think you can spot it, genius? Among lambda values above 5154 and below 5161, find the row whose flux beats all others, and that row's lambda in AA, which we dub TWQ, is 5160.69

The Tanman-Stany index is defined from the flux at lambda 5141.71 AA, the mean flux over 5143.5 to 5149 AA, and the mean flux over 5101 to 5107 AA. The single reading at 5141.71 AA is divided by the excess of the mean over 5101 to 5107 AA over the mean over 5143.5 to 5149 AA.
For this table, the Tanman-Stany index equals 2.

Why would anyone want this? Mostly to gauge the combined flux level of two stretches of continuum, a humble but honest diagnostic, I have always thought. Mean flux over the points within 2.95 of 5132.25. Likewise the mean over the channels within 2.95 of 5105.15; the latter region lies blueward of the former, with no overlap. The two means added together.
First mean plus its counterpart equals 1.29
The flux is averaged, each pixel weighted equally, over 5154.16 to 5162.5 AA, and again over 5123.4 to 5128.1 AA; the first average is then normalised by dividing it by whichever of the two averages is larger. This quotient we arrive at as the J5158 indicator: 1.00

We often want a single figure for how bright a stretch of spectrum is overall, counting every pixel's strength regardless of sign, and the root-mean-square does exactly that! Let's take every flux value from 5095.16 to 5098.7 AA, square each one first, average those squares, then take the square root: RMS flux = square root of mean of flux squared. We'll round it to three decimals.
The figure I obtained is 0.713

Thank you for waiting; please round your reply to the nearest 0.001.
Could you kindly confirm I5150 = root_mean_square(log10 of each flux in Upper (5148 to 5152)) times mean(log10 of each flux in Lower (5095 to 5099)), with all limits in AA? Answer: -0.035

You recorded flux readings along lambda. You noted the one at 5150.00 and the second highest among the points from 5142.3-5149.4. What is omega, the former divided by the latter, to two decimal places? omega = 1.13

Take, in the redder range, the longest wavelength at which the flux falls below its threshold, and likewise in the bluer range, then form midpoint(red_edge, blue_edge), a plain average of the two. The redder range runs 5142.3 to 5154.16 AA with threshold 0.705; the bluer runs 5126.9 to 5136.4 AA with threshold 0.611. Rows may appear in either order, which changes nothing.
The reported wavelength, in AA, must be 5144.7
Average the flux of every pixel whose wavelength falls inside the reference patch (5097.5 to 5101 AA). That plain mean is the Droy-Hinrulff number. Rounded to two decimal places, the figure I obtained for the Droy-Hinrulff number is 0.70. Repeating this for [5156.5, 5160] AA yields 0.76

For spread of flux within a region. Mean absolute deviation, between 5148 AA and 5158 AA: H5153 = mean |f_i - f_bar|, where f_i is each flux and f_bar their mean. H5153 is 0.054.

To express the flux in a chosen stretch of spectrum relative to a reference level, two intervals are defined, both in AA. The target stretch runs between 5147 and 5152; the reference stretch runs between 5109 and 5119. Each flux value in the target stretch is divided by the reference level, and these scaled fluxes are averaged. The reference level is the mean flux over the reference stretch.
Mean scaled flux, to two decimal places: 0.81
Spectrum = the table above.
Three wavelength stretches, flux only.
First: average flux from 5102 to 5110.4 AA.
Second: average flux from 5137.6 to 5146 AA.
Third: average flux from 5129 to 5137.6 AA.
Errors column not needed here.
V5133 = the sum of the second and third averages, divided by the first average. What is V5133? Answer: 1.63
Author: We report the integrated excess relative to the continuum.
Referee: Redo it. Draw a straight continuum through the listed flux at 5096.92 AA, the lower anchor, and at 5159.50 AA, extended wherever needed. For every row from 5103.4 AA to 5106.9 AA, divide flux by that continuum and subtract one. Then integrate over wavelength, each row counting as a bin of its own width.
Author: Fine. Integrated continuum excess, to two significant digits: -0.24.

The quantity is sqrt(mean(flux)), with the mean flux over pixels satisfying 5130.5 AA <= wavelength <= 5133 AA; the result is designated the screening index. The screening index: 0.795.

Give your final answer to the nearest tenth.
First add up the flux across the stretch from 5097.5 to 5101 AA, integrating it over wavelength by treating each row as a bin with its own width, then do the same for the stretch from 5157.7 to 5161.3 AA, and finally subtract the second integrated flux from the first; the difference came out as -0.3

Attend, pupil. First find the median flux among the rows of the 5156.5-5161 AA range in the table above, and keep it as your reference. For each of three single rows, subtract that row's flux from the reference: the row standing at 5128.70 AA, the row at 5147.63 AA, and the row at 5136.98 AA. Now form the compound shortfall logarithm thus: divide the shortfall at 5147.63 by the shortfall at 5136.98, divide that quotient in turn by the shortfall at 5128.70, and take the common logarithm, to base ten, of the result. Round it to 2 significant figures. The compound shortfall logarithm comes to 1.1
